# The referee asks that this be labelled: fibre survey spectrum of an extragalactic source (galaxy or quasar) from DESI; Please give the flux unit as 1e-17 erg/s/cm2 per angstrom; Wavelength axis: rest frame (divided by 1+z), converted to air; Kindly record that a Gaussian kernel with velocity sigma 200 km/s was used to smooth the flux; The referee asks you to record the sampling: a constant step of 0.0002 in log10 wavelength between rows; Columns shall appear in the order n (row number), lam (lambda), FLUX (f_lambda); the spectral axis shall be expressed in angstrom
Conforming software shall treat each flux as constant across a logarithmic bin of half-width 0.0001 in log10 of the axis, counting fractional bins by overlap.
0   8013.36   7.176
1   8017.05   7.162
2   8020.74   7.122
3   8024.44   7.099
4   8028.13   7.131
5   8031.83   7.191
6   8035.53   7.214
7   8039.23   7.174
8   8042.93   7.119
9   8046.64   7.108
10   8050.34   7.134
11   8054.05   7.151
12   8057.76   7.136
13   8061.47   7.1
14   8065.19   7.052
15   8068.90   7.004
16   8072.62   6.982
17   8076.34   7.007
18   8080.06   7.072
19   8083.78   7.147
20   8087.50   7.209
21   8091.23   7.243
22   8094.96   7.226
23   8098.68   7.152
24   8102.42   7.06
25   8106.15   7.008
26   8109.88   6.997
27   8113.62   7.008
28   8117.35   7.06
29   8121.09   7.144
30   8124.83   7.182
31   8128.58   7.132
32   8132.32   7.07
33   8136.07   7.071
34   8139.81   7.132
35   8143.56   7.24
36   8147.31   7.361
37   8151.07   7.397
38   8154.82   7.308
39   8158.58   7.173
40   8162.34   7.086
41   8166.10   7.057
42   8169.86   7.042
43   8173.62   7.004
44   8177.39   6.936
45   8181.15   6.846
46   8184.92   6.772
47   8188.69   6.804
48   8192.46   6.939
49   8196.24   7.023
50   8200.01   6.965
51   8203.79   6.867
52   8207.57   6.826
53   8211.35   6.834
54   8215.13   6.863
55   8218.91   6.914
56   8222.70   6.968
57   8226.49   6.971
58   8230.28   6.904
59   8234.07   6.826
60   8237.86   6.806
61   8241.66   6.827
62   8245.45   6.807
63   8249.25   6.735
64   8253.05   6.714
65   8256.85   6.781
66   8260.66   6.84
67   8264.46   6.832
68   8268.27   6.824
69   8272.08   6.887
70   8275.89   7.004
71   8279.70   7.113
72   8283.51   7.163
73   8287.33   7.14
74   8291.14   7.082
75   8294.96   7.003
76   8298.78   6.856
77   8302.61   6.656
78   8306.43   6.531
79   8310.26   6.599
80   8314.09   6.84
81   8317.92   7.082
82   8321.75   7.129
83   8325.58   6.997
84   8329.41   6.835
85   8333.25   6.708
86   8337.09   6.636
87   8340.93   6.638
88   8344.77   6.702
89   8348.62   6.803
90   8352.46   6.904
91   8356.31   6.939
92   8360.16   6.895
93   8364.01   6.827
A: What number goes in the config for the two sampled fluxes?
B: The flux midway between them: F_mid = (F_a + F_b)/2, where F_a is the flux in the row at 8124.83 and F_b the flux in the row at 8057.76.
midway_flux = 7.16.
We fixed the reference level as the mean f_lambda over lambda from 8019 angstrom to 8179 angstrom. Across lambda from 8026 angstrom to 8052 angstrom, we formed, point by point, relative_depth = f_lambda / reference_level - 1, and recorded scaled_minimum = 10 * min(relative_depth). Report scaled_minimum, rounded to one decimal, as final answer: 0.0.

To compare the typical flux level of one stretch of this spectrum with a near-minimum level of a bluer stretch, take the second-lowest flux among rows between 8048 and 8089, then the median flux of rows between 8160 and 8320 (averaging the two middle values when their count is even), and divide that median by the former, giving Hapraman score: 0.98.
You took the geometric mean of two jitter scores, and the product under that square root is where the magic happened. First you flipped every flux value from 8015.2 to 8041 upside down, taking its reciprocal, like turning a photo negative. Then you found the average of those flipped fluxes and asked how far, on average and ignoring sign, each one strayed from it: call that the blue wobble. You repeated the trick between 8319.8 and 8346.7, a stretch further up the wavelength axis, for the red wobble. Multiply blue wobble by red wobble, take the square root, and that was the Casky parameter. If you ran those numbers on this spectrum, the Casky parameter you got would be 0.0015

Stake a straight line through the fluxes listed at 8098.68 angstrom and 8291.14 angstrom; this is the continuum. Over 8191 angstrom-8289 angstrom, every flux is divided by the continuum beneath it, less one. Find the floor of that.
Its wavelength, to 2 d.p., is 8253.05 angstrom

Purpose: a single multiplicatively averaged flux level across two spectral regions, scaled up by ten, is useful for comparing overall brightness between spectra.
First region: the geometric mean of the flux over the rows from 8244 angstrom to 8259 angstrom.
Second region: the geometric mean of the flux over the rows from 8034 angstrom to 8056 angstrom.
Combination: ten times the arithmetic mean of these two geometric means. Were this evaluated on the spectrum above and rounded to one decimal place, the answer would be 69.5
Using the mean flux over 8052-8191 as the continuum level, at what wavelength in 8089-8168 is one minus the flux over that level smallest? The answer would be 8151.07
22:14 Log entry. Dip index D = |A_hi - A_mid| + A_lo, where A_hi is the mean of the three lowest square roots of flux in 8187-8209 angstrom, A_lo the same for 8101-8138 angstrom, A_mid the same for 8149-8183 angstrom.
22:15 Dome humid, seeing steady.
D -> 2.66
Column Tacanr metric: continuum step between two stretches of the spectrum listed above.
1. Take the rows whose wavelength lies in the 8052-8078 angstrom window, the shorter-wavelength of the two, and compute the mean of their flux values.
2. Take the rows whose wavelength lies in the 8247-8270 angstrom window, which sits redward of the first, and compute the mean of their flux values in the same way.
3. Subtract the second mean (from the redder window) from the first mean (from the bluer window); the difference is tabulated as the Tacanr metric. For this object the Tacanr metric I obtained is 0.27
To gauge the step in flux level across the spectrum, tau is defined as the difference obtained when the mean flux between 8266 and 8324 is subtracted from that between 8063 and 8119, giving 0.155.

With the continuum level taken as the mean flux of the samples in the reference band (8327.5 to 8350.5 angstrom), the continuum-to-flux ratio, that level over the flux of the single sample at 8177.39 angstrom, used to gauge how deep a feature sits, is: 0.969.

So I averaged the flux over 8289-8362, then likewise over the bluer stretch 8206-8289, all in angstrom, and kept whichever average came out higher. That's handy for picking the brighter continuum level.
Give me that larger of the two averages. 6.89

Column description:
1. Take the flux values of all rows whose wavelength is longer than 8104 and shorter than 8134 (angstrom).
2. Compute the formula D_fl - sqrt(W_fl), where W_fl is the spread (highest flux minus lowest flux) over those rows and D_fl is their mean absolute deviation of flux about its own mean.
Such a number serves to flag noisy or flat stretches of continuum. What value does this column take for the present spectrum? -0.37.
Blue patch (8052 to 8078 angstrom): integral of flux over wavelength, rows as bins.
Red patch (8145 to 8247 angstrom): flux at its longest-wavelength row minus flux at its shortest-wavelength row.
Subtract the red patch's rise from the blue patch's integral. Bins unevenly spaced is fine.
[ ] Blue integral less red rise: 184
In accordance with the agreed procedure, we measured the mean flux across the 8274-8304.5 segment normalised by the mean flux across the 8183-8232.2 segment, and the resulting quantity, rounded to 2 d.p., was 1.02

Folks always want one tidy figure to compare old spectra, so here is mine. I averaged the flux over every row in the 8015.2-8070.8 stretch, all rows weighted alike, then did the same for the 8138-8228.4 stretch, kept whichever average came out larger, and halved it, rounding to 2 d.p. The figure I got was 3.56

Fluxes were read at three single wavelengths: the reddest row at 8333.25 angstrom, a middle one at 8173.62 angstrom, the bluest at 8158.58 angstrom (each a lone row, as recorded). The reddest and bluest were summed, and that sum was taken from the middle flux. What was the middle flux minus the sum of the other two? -6.88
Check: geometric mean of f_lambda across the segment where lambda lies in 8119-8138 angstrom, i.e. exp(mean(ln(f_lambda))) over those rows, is 7.12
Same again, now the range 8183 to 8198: 6.88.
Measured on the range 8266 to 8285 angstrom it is 7.00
